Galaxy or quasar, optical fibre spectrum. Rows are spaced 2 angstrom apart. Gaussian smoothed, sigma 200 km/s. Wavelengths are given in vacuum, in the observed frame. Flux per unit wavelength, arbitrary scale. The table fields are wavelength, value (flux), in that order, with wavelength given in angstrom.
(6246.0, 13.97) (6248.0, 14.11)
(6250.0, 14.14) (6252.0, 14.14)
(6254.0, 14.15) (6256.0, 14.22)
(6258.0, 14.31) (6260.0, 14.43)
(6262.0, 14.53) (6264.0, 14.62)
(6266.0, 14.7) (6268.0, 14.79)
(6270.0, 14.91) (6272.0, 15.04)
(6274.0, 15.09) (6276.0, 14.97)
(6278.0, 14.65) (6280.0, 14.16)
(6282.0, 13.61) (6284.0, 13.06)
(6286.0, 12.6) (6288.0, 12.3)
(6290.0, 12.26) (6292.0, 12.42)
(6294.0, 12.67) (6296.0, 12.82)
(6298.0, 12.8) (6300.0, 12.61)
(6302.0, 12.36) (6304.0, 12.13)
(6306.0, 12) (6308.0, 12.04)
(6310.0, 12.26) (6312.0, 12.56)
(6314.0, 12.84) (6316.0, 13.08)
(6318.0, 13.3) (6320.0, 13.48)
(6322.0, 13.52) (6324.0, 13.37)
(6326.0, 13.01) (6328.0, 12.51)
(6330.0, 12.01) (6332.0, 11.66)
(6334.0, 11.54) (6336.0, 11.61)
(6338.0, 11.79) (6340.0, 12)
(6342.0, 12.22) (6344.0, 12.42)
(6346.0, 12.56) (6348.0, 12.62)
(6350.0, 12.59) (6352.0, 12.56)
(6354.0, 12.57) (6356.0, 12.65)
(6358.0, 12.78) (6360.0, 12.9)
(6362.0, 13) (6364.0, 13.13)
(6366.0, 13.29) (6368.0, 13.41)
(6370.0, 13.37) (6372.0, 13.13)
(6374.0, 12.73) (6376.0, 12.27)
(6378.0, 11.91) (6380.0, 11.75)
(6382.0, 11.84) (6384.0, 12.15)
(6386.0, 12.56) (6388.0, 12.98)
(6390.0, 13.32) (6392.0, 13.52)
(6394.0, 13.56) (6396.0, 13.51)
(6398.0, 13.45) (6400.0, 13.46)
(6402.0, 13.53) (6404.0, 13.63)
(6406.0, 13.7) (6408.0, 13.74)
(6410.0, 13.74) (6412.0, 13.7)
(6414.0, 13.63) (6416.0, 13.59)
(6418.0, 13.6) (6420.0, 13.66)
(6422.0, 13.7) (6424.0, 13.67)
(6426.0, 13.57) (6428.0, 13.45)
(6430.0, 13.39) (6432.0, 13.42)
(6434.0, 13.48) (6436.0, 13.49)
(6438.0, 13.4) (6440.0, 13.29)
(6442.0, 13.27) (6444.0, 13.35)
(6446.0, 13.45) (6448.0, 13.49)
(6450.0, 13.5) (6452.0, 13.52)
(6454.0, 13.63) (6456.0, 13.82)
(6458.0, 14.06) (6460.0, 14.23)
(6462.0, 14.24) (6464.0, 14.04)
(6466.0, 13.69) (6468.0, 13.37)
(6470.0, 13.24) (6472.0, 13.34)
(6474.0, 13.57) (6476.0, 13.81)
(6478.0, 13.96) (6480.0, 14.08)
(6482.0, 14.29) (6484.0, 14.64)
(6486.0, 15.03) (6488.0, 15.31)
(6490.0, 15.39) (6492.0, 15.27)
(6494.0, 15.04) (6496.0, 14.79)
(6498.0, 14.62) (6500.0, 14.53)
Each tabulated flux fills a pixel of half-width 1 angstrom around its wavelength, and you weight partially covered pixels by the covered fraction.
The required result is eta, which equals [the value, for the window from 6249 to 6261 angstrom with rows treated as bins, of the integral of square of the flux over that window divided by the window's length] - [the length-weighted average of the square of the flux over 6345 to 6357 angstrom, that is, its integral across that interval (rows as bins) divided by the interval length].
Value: 44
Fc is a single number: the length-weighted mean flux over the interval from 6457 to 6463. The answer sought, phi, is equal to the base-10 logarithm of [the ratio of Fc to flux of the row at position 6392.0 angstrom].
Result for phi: 0.02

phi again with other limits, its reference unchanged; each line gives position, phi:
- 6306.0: 0.07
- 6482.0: 0.00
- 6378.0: 0.08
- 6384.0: 0.07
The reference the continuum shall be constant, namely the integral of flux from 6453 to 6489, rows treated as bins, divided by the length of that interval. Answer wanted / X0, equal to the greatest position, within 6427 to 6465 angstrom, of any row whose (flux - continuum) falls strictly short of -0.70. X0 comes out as 6442.0 angstrom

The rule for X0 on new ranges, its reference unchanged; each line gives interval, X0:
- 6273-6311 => 6310.0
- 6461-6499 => 6470.0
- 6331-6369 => 6366.0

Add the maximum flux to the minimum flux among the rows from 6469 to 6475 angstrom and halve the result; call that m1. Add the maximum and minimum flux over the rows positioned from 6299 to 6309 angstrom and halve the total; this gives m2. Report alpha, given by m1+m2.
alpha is 25.7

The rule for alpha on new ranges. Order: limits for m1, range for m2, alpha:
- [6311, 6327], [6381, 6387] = 25.2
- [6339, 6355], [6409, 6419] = 26.0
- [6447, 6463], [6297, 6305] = 26.3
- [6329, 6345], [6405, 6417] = 25.6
